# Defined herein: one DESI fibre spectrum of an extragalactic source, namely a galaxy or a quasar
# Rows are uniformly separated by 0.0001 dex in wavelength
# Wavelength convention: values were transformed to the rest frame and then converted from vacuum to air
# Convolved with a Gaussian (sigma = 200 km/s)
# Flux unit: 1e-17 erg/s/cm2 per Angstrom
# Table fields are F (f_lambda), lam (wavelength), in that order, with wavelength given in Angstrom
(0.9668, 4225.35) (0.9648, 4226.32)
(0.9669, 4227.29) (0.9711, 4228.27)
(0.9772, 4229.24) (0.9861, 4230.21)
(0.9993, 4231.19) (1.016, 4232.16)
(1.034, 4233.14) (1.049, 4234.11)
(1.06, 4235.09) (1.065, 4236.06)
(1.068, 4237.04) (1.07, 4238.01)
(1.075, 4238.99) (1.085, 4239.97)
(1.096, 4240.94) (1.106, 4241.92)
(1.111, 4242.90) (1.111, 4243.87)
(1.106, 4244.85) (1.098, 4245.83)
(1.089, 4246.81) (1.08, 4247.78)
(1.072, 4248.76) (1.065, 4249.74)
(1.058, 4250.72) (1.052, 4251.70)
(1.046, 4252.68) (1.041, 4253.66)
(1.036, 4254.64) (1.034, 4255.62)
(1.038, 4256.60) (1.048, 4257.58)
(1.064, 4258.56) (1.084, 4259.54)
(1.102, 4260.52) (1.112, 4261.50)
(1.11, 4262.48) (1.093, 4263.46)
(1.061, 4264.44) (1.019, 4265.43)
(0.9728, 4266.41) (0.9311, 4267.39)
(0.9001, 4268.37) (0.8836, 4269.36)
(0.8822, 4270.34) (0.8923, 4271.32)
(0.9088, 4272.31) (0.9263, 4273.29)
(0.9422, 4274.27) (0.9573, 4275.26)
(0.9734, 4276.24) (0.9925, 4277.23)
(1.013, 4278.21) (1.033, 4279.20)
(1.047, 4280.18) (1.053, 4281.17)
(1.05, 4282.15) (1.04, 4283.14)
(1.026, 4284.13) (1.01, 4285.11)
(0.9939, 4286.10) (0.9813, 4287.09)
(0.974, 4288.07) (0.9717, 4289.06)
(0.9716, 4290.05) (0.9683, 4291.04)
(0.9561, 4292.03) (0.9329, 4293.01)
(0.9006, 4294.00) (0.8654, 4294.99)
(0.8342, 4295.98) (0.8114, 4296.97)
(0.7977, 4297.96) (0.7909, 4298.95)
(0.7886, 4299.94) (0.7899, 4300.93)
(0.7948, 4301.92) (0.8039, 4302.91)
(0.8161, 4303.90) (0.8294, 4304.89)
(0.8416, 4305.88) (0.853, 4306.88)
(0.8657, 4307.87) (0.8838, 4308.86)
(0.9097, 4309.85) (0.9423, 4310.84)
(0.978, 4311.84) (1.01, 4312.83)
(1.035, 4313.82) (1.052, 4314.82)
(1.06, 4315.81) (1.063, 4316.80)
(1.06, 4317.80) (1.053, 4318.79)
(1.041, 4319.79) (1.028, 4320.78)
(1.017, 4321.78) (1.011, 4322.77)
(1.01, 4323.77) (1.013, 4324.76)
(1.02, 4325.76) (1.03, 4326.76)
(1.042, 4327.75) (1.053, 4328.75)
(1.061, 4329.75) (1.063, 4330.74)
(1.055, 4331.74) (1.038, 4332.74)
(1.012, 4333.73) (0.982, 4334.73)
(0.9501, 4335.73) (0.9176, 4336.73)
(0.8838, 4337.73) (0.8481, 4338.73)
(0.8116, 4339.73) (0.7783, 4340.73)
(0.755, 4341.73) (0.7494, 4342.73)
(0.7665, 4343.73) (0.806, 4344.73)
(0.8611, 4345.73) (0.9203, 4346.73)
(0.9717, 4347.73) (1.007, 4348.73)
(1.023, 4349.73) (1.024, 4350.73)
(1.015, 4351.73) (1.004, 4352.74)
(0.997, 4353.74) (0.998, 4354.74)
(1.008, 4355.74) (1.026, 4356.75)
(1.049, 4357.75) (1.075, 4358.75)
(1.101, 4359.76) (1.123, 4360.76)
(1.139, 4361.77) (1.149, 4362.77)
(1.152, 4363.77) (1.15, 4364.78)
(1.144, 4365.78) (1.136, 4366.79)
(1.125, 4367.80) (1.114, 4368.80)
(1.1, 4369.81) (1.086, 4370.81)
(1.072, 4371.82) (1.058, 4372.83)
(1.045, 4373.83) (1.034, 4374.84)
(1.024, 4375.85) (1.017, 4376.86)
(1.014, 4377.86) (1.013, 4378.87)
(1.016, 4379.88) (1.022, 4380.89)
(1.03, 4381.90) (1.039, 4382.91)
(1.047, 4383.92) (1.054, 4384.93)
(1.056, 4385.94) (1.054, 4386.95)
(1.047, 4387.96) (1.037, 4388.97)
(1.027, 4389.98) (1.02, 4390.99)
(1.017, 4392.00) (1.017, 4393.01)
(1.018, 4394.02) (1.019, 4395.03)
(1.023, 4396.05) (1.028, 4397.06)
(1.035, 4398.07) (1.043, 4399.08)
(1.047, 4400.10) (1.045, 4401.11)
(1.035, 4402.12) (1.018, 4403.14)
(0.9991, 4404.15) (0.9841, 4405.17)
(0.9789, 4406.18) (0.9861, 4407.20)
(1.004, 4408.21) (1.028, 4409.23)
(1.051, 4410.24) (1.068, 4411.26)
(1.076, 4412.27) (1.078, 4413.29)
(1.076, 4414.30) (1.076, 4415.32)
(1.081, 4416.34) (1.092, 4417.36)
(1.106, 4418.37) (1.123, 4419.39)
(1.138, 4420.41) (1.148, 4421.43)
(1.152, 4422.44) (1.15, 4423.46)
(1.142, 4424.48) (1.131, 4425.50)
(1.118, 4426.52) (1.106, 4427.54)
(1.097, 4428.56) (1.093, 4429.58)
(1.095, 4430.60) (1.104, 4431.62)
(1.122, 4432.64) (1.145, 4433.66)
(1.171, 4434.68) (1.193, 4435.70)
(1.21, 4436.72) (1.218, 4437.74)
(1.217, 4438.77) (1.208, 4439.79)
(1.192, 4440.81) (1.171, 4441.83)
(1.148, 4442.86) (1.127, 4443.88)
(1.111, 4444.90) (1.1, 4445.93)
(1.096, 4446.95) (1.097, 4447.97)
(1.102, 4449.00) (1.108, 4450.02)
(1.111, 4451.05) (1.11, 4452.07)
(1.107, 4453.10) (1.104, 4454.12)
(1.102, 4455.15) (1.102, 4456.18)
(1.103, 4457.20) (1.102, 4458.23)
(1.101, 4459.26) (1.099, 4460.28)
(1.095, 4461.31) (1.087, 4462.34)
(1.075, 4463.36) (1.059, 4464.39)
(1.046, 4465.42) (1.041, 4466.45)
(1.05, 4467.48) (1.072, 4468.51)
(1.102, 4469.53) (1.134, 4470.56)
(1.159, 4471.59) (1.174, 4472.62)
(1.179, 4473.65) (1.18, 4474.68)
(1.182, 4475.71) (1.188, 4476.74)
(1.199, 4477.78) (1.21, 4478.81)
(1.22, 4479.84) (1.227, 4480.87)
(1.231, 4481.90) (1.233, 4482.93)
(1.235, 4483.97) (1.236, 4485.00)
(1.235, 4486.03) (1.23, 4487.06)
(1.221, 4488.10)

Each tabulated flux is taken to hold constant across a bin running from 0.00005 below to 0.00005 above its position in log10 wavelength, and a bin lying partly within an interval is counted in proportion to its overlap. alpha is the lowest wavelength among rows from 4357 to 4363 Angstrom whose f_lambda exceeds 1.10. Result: 4359.76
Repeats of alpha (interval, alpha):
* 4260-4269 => 4260.52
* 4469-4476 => 4469.53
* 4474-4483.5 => 4474.68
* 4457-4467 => 4457.20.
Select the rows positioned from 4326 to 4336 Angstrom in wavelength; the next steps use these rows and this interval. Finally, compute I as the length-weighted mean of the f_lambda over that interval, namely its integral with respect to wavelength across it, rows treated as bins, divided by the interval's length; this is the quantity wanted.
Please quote 1.03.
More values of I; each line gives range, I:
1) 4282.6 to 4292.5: 0.99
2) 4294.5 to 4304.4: 0.81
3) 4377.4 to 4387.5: 1.03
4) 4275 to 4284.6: 1.02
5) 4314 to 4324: 1.04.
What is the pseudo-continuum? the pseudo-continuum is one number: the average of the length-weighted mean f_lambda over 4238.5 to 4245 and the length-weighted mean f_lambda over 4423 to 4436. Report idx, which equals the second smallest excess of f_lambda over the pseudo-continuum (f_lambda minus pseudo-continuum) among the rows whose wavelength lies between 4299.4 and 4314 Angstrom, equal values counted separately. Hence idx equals -0.32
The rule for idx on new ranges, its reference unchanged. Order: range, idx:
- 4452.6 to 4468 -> -0.07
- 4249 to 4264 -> -0.08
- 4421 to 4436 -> -0.02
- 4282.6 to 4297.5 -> -0.28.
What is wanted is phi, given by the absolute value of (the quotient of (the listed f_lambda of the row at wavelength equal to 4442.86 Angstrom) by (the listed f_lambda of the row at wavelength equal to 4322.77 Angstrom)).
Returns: 1.14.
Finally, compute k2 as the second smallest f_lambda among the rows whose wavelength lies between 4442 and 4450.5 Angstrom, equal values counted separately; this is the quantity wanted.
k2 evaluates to 1.097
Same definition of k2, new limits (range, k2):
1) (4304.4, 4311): 0.8416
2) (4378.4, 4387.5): 1.016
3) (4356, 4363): 1.049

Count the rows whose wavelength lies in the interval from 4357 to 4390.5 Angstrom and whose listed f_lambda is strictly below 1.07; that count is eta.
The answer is 19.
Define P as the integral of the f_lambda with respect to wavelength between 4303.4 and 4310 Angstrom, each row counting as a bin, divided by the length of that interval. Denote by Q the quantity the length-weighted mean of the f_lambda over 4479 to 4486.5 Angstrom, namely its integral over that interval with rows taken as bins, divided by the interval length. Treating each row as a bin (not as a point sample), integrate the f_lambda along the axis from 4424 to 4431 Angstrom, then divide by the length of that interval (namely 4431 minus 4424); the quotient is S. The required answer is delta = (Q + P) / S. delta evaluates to 1.88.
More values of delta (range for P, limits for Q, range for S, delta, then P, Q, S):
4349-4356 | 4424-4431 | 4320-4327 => 2.08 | 1.01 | 1.11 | 1.02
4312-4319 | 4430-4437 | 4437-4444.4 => 1.85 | 1.04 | 1.15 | 1.18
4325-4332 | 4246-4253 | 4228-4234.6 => 2.10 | 1.04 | 1.07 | 1.01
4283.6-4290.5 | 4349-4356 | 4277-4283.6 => 1.93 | 0.99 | 1.01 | 1.03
